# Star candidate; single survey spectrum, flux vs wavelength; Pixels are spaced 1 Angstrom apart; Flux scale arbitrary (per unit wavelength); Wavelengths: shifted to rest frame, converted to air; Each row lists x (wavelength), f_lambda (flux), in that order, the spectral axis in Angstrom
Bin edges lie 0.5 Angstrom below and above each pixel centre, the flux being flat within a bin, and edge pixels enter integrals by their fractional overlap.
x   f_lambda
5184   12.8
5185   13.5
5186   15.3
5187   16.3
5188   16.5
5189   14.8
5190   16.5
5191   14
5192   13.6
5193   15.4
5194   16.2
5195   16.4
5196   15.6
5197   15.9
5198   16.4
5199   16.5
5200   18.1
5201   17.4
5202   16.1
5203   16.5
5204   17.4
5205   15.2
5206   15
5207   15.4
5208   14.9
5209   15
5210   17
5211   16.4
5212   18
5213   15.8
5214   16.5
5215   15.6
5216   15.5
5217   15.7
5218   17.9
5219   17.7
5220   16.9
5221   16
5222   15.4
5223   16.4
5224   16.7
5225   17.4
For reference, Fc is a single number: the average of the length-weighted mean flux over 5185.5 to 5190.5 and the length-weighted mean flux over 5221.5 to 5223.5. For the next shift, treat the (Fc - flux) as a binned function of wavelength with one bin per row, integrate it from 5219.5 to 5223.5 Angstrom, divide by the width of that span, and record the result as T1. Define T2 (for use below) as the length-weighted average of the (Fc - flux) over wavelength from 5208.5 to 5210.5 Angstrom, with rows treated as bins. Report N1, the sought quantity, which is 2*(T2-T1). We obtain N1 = 0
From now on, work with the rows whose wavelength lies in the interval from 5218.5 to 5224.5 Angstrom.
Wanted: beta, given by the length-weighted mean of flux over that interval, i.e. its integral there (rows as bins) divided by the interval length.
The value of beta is 16.5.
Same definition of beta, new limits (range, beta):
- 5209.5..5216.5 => 16.4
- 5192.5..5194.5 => 15.8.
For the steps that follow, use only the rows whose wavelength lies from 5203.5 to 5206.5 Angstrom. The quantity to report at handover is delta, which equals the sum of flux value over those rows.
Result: 47.6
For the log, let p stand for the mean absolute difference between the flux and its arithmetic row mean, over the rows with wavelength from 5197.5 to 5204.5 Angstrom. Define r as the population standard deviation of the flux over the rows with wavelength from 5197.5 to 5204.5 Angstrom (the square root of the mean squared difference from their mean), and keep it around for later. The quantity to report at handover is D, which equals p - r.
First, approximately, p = 0.62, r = 0.67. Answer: -0.05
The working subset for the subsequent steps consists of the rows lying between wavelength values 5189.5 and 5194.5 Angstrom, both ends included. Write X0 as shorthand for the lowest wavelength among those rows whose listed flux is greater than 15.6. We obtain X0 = 5190 Angstrom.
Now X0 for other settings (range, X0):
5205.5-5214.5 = 5210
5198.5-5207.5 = 5199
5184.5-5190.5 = 5187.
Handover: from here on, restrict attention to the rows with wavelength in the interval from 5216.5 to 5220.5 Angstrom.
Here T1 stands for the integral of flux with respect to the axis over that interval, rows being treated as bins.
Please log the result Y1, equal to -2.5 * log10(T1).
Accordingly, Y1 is -4.58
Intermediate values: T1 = 68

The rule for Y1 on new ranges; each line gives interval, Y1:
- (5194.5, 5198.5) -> -4.52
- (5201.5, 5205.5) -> -4.54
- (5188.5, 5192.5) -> -4.43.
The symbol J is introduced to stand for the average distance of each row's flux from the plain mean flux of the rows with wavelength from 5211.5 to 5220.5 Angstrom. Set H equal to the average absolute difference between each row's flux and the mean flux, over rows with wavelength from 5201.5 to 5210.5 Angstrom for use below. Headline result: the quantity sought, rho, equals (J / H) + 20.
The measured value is 21.1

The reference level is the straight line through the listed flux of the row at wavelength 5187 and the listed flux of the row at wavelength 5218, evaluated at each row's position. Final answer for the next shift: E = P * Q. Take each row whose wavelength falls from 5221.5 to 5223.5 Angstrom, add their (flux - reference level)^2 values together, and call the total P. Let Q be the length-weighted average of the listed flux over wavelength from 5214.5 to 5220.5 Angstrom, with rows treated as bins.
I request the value 172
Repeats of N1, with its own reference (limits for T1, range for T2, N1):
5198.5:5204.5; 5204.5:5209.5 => 4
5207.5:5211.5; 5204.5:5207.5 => 1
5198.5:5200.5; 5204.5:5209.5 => 4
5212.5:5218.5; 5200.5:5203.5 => -1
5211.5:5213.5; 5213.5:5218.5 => 1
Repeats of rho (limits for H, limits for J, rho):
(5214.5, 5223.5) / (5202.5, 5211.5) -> 21.1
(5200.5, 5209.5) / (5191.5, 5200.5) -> 20.9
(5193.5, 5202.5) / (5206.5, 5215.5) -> 21.5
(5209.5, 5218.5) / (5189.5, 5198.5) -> 21.1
